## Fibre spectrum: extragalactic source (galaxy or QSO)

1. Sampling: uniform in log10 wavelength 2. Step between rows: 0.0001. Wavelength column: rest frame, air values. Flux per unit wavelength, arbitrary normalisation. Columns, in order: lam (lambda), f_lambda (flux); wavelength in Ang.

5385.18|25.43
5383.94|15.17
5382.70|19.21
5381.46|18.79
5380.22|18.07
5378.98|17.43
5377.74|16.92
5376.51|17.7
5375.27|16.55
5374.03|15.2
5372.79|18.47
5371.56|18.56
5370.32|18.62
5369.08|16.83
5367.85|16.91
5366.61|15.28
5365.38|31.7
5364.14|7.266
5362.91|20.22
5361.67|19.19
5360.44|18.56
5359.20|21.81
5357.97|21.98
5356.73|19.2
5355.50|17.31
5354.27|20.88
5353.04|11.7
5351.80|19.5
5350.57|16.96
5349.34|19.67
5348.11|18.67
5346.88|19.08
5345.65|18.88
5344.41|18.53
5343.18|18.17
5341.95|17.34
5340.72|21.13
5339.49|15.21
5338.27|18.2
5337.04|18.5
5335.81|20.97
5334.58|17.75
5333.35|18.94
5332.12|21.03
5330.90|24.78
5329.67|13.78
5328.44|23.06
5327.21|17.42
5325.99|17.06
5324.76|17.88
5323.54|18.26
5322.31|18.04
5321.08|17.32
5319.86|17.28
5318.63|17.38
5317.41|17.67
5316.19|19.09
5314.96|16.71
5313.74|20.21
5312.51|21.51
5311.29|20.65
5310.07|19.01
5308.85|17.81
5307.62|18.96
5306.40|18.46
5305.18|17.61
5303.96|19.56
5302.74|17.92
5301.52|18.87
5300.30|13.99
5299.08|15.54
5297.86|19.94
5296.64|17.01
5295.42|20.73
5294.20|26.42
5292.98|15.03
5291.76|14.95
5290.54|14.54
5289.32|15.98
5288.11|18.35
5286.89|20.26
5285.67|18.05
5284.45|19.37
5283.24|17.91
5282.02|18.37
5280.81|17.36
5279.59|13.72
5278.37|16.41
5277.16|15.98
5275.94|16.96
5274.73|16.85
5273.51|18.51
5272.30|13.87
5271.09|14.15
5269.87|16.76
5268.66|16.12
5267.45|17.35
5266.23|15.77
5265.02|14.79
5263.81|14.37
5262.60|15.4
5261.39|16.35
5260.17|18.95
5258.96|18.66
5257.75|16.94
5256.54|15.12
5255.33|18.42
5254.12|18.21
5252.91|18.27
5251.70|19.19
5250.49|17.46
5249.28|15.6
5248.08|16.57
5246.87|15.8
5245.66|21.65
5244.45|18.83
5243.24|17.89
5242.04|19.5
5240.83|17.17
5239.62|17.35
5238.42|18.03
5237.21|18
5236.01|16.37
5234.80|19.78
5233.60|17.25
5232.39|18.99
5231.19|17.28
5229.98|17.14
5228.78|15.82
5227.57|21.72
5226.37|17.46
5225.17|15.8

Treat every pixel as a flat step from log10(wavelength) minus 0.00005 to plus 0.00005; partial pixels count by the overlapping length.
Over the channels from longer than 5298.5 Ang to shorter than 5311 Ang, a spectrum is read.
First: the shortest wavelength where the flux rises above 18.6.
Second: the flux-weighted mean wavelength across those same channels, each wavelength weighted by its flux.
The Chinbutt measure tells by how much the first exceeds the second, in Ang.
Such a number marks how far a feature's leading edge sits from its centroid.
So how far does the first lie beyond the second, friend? -3.3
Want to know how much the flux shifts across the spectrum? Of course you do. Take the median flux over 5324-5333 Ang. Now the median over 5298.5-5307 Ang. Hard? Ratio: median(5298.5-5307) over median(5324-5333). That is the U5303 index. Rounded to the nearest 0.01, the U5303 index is 1.00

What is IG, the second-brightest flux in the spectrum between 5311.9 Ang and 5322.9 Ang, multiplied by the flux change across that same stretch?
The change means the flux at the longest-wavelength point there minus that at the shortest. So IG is -70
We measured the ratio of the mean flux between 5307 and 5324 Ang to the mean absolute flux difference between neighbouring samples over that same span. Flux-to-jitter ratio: 16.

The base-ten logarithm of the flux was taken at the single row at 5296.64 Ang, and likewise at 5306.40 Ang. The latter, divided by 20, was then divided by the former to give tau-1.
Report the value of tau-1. 0.0514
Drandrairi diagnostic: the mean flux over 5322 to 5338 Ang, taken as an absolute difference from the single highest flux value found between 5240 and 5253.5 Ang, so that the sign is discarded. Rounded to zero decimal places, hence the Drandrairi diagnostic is 3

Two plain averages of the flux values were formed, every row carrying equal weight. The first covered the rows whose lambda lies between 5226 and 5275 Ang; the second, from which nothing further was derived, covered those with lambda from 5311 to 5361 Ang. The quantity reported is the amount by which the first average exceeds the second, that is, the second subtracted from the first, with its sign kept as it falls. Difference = -1.4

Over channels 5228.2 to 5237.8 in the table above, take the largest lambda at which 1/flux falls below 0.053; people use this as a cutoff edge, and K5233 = 5234.80 Ang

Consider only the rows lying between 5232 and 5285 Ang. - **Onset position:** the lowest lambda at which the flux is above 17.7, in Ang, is 5232.39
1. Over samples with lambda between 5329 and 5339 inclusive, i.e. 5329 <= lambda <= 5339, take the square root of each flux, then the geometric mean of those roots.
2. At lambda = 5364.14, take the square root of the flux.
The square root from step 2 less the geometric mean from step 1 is -1.66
